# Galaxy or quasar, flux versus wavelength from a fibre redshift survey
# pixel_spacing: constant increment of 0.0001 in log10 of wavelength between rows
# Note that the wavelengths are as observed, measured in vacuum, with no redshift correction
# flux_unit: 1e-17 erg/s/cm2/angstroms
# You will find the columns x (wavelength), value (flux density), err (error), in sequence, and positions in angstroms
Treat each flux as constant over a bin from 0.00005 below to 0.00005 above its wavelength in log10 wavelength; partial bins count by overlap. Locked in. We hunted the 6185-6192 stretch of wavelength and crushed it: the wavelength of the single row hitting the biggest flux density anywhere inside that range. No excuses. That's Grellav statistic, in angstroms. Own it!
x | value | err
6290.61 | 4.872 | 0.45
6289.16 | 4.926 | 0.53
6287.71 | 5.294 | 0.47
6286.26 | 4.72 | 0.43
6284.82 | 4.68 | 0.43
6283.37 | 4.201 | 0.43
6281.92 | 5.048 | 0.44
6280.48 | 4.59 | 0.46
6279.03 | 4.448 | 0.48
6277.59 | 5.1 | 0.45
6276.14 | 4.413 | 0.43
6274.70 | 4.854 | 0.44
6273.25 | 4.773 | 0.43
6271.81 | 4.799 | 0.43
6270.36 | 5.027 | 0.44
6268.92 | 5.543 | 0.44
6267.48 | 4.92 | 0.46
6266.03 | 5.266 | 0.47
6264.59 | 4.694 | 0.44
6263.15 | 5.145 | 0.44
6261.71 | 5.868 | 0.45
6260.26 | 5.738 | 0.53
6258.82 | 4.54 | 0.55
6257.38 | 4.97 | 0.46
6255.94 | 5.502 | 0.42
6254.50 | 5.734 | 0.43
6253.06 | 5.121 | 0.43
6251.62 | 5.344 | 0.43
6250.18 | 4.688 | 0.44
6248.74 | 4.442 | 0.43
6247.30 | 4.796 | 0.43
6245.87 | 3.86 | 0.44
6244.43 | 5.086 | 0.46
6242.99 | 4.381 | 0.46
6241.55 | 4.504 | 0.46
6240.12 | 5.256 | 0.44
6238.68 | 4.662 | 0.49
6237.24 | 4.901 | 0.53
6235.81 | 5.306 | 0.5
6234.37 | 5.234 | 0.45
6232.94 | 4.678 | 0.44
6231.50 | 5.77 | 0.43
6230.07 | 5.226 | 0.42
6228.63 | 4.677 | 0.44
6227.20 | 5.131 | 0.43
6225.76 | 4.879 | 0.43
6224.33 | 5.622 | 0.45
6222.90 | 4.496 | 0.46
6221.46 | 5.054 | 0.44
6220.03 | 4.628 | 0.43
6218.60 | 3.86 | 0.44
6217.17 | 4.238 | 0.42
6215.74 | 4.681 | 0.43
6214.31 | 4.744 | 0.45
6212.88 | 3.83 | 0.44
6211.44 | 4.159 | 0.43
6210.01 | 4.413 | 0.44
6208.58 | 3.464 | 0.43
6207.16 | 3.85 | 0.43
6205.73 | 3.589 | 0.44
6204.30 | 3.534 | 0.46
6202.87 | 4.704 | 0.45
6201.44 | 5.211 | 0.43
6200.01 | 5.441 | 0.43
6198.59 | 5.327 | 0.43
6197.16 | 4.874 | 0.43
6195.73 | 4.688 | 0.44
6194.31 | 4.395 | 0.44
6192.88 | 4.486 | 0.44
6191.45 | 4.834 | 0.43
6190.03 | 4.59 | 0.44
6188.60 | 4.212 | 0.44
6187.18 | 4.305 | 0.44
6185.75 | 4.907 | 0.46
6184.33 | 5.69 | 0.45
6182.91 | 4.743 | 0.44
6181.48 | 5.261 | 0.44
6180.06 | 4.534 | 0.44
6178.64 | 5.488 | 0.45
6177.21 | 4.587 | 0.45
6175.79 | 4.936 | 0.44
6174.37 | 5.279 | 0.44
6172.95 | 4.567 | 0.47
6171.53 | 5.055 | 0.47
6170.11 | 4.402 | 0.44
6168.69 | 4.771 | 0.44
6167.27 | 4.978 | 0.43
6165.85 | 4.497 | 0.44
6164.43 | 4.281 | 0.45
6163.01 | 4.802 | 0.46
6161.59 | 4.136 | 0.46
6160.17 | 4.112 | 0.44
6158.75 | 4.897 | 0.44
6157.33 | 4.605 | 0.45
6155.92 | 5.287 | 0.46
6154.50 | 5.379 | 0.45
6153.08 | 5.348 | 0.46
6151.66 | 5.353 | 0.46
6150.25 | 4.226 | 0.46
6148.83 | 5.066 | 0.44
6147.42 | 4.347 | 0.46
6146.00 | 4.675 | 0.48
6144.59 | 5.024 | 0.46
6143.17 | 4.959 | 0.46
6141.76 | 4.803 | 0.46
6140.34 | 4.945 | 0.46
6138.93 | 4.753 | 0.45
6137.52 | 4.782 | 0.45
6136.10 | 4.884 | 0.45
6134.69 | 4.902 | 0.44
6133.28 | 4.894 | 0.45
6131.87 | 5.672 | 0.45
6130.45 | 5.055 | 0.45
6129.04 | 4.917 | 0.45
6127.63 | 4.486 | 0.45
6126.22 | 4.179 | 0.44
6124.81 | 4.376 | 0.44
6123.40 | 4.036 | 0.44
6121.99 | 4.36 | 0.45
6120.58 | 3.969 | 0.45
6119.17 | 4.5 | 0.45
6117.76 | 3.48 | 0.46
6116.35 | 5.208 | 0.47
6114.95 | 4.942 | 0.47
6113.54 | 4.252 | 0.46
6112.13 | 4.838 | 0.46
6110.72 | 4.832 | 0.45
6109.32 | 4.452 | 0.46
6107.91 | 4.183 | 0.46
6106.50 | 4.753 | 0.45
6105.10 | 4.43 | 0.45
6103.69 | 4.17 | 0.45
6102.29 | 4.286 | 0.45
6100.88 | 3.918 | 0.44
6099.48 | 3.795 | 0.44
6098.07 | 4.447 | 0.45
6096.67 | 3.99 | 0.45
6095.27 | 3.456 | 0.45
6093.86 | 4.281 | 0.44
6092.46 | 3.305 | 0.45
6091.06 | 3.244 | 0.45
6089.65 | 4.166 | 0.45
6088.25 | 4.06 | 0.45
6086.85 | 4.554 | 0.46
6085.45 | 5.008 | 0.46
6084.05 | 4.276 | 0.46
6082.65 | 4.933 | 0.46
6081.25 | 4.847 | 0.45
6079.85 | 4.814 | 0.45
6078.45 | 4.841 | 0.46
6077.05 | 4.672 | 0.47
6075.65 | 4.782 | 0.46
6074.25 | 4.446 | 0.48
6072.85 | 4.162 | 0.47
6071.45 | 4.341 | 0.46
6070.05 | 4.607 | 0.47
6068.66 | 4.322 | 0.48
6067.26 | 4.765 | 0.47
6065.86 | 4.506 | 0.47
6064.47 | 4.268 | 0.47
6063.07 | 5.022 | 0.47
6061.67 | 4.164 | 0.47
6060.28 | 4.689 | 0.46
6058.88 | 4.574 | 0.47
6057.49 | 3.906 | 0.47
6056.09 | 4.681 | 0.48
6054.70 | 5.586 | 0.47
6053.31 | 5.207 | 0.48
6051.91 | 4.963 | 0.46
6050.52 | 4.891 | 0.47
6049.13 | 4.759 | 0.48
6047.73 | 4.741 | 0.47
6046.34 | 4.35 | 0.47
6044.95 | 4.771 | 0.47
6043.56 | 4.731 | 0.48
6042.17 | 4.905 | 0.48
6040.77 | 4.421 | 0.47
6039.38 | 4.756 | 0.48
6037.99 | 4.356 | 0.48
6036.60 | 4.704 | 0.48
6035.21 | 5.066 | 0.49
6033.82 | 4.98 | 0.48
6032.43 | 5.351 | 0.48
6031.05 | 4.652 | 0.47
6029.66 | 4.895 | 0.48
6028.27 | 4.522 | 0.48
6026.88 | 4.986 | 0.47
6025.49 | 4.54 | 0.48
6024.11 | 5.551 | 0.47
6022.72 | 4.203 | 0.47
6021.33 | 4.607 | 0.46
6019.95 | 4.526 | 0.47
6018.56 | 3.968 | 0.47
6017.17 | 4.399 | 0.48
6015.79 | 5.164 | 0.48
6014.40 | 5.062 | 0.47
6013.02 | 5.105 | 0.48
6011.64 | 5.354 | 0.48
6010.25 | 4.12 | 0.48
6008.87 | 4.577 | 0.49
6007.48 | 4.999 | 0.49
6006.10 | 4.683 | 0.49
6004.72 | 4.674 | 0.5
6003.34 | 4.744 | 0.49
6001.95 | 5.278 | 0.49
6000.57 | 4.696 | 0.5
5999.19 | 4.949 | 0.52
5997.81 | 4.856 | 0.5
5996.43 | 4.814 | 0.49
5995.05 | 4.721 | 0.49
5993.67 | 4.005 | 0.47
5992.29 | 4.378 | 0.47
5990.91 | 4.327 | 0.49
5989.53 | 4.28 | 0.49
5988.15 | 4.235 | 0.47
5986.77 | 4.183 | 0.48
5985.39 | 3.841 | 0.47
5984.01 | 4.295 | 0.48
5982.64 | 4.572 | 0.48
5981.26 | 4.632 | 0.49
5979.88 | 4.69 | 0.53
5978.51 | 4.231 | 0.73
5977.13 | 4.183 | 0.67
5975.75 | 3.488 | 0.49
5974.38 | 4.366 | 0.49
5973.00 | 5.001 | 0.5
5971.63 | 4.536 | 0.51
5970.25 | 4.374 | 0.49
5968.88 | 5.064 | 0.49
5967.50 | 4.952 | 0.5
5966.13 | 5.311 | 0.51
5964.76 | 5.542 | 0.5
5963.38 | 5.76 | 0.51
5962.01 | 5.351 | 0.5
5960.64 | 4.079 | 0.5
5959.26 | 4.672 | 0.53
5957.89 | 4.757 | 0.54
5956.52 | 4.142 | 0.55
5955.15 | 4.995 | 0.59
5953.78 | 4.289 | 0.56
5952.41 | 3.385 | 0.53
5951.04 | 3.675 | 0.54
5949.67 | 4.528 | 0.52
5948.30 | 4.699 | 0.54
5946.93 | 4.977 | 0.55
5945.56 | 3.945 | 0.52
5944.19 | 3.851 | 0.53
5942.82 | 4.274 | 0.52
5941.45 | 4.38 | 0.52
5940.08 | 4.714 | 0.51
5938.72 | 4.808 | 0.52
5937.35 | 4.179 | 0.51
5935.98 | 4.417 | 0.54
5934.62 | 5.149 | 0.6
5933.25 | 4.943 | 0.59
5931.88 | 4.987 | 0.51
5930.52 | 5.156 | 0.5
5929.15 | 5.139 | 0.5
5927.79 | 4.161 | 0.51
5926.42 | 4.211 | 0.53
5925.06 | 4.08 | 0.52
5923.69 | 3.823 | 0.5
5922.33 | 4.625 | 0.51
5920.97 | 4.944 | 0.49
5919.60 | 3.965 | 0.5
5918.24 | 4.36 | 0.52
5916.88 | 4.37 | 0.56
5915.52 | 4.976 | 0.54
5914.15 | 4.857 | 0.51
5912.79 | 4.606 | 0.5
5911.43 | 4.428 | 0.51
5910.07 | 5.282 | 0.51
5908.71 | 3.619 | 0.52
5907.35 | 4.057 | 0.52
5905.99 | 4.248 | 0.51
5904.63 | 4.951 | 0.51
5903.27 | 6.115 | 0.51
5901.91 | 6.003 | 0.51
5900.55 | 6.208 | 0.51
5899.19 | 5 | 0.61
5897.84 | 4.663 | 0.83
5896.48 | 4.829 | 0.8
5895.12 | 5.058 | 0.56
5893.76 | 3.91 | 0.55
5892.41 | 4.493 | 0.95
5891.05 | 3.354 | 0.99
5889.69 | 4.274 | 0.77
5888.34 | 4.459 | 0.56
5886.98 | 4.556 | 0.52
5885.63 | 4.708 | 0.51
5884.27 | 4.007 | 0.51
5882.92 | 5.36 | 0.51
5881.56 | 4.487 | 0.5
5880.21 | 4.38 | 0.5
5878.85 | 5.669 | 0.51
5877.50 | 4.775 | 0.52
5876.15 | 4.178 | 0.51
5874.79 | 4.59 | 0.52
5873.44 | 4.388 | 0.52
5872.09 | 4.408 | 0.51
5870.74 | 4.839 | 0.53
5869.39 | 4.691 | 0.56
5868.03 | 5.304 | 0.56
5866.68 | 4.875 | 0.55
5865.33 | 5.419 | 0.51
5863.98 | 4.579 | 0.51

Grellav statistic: 6185.75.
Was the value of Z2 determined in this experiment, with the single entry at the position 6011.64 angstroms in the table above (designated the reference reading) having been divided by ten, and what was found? 0.54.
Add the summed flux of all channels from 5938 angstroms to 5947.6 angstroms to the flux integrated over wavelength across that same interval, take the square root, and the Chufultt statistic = 8.6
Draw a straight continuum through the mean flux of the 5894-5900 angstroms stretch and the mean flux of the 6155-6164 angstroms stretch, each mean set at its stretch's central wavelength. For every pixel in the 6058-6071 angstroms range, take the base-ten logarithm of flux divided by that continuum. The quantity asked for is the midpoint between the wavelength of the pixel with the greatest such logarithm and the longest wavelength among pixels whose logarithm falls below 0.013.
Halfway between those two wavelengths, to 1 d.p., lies 6066.6 angstroms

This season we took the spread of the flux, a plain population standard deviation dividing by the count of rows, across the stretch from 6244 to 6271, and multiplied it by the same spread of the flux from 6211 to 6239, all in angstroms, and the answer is 0.25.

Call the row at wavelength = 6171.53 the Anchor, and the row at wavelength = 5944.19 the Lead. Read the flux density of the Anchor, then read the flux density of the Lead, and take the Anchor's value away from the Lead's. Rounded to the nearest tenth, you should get -1.2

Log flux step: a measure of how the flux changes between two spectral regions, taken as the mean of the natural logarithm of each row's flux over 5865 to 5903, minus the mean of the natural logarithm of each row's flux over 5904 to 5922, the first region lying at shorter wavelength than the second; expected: 0.05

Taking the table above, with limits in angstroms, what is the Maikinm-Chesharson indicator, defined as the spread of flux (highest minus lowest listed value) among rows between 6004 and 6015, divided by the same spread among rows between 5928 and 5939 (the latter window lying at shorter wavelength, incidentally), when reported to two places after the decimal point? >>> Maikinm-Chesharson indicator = 1.26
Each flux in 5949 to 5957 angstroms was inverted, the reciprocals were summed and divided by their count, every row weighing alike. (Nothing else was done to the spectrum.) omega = 0.244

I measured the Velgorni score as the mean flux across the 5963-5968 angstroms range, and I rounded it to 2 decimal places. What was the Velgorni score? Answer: 5.39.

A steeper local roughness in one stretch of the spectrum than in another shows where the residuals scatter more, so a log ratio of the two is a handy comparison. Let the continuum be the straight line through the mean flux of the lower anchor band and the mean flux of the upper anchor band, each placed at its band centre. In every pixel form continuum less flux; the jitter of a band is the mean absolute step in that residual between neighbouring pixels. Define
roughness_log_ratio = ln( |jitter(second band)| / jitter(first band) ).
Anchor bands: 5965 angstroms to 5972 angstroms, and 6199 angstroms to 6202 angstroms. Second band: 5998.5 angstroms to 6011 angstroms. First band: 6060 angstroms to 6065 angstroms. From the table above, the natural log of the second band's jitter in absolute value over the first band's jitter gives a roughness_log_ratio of -0.8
